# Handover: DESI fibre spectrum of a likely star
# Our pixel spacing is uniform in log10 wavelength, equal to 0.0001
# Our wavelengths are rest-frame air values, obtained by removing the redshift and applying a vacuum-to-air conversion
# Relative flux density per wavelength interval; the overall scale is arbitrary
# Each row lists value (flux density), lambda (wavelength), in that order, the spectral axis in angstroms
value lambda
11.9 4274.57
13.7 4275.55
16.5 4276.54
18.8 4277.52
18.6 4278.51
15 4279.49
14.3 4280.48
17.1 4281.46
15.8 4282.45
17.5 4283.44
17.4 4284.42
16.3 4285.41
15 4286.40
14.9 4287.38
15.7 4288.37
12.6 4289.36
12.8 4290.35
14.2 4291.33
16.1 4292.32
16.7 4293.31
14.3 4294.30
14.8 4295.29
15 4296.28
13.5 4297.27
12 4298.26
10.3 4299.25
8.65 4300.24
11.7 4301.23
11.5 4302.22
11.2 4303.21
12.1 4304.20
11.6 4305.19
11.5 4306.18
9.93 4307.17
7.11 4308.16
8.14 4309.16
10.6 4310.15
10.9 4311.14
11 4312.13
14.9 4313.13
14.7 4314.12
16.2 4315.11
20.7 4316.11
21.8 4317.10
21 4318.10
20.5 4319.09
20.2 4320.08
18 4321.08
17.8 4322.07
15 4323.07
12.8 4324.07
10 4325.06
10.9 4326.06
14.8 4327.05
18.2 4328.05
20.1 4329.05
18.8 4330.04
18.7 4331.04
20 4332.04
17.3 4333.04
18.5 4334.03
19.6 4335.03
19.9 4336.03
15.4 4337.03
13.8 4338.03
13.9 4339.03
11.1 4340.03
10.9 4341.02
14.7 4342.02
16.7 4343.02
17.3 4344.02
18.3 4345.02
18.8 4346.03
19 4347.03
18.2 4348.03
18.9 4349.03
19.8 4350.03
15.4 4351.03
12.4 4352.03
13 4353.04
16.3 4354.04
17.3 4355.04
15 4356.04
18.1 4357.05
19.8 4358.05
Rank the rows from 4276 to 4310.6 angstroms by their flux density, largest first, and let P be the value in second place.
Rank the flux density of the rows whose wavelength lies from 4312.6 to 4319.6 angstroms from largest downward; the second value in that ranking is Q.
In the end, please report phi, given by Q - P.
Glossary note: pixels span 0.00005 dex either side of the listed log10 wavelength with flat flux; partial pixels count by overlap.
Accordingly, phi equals 2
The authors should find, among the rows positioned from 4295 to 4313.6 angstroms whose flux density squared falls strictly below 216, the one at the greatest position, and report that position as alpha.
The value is 4312.13 angstroms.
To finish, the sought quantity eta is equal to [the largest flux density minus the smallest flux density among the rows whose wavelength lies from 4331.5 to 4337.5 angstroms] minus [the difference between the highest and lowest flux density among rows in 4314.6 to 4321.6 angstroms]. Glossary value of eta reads -1.0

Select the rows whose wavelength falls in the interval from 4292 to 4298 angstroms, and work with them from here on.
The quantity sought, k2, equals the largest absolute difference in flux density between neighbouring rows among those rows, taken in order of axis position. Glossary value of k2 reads 2.4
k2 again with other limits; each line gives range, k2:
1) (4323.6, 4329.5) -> 3.9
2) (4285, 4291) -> 3.1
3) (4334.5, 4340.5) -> 4.5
